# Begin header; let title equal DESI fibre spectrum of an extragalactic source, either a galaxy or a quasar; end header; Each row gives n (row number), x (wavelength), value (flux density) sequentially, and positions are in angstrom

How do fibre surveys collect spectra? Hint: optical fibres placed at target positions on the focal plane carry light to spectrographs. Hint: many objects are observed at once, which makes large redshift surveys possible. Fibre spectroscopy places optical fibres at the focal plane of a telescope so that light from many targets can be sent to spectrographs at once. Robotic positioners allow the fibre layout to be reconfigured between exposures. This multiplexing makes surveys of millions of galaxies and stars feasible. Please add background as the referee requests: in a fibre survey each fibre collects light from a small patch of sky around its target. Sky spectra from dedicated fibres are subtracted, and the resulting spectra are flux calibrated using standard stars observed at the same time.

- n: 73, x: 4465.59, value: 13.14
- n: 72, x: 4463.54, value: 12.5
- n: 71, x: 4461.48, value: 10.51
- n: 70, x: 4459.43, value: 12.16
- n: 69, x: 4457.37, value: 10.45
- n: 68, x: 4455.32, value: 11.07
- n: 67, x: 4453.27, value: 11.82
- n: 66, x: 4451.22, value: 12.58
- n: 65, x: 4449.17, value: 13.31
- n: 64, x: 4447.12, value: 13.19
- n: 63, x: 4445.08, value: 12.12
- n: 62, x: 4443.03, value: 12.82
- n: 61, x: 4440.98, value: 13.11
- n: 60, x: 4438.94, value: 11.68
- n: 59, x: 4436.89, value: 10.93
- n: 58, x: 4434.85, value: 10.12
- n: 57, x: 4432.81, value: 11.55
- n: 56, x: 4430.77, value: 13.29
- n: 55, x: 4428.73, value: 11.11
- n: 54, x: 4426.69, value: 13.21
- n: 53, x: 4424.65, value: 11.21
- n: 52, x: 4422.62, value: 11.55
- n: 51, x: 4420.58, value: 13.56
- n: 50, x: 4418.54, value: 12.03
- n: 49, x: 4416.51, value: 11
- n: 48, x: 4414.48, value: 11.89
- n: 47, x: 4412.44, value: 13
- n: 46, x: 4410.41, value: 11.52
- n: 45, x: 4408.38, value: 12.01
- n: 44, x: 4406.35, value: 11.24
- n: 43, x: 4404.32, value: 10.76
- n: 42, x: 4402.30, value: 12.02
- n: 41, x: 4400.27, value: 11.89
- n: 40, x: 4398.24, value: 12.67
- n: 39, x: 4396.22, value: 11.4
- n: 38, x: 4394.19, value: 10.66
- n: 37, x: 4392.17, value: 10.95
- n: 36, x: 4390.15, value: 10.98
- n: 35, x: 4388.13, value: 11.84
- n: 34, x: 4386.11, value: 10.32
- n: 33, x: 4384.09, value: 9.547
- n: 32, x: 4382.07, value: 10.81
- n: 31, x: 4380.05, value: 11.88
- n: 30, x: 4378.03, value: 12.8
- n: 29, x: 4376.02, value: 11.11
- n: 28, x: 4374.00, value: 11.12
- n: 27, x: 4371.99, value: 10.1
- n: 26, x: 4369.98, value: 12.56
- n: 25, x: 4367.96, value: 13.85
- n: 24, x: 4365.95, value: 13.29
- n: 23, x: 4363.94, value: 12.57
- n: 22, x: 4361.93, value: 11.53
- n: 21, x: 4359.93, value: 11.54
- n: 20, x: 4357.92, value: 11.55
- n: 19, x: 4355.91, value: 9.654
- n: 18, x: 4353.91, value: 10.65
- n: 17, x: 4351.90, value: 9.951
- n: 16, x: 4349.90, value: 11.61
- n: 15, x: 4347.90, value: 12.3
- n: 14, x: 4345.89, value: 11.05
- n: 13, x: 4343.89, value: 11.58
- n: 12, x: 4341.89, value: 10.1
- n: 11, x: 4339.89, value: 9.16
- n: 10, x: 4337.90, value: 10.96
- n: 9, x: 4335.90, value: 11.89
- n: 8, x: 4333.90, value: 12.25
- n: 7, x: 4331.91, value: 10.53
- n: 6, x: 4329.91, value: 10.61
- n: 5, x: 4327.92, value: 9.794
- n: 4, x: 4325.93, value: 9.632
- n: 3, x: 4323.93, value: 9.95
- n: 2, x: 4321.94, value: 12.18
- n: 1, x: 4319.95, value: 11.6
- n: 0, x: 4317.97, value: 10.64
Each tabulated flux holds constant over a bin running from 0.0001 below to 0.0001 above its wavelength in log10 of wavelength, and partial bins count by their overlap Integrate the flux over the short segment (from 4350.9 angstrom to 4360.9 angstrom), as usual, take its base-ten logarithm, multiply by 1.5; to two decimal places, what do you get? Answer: 3.04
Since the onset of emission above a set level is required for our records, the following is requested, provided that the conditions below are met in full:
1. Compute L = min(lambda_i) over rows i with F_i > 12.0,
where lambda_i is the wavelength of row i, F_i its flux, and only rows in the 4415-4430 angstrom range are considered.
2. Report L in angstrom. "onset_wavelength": 4418.54 angstrom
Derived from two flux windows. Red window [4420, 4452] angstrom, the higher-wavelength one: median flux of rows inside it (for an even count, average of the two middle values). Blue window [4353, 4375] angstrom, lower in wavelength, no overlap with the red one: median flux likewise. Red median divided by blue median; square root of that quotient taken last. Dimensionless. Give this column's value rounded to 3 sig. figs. 1.03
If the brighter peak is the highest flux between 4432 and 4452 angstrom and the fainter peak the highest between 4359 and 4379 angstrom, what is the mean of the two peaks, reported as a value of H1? 13.58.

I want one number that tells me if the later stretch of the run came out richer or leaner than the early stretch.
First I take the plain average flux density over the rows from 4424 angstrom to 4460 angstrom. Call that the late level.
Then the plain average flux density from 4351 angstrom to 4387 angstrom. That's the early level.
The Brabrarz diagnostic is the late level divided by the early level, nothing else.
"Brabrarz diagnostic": 1.053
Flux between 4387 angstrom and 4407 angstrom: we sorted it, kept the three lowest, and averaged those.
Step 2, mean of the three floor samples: 10.8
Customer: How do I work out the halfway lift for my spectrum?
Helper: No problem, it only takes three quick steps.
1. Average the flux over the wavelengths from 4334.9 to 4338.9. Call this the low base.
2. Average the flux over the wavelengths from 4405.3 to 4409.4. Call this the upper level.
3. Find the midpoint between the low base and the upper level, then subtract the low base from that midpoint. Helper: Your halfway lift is 0.1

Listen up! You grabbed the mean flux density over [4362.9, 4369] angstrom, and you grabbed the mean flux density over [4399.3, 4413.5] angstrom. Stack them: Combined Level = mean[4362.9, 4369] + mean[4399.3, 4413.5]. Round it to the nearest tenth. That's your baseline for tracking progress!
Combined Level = 25.0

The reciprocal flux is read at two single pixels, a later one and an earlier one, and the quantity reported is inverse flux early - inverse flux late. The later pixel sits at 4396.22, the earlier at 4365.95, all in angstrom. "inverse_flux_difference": -0.012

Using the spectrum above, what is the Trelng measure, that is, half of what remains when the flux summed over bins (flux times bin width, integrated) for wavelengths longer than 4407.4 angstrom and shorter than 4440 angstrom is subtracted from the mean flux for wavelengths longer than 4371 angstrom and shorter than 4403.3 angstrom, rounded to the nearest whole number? -188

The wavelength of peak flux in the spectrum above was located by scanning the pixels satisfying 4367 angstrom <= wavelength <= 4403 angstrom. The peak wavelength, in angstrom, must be 4367.96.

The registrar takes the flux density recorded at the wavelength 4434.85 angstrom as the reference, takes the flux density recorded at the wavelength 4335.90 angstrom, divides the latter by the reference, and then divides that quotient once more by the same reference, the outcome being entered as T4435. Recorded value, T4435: 0.116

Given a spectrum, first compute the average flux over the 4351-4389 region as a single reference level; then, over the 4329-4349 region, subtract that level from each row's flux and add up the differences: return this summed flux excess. -3.6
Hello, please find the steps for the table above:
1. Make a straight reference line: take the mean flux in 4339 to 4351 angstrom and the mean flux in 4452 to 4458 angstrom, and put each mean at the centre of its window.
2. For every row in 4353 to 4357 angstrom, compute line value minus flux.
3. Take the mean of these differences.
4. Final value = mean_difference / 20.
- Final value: 0.04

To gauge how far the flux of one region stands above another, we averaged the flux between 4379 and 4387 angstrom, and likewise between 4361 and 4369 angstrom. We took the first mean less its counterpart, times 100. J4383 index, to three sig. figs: -217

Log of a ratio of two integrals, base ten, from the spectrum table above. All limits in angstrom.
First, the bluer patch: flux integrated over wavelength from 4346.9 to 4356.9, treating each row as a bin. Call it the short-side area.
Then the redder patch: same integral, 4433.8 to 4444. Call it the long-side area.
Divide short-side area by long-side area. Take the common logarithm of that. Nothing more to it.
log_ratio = -0.043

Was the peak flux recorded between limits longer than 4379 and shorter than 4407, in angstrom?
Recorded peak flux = 12.67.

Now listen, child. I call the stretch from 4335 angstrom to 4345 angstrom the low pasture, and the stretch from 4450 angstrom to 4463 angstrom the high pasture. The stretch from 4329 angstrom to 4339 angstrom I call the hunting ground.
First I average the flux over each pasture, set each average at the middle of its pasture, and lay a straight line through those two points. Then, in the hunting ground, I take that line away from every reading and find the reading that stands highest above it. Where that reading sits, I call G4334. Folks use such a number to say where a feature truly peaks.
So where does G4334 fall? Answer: 4333.90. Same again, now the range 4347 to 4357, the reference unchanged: 4347.90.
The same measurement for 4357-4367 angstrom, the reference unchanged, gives 4365.95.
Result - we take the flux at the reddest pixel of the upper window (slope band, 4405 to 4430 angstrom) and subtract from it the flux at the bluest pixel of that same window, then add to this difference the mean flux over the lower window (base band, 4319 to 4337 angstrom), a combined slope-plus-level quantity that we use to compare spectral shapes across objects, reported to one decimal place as 10.8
